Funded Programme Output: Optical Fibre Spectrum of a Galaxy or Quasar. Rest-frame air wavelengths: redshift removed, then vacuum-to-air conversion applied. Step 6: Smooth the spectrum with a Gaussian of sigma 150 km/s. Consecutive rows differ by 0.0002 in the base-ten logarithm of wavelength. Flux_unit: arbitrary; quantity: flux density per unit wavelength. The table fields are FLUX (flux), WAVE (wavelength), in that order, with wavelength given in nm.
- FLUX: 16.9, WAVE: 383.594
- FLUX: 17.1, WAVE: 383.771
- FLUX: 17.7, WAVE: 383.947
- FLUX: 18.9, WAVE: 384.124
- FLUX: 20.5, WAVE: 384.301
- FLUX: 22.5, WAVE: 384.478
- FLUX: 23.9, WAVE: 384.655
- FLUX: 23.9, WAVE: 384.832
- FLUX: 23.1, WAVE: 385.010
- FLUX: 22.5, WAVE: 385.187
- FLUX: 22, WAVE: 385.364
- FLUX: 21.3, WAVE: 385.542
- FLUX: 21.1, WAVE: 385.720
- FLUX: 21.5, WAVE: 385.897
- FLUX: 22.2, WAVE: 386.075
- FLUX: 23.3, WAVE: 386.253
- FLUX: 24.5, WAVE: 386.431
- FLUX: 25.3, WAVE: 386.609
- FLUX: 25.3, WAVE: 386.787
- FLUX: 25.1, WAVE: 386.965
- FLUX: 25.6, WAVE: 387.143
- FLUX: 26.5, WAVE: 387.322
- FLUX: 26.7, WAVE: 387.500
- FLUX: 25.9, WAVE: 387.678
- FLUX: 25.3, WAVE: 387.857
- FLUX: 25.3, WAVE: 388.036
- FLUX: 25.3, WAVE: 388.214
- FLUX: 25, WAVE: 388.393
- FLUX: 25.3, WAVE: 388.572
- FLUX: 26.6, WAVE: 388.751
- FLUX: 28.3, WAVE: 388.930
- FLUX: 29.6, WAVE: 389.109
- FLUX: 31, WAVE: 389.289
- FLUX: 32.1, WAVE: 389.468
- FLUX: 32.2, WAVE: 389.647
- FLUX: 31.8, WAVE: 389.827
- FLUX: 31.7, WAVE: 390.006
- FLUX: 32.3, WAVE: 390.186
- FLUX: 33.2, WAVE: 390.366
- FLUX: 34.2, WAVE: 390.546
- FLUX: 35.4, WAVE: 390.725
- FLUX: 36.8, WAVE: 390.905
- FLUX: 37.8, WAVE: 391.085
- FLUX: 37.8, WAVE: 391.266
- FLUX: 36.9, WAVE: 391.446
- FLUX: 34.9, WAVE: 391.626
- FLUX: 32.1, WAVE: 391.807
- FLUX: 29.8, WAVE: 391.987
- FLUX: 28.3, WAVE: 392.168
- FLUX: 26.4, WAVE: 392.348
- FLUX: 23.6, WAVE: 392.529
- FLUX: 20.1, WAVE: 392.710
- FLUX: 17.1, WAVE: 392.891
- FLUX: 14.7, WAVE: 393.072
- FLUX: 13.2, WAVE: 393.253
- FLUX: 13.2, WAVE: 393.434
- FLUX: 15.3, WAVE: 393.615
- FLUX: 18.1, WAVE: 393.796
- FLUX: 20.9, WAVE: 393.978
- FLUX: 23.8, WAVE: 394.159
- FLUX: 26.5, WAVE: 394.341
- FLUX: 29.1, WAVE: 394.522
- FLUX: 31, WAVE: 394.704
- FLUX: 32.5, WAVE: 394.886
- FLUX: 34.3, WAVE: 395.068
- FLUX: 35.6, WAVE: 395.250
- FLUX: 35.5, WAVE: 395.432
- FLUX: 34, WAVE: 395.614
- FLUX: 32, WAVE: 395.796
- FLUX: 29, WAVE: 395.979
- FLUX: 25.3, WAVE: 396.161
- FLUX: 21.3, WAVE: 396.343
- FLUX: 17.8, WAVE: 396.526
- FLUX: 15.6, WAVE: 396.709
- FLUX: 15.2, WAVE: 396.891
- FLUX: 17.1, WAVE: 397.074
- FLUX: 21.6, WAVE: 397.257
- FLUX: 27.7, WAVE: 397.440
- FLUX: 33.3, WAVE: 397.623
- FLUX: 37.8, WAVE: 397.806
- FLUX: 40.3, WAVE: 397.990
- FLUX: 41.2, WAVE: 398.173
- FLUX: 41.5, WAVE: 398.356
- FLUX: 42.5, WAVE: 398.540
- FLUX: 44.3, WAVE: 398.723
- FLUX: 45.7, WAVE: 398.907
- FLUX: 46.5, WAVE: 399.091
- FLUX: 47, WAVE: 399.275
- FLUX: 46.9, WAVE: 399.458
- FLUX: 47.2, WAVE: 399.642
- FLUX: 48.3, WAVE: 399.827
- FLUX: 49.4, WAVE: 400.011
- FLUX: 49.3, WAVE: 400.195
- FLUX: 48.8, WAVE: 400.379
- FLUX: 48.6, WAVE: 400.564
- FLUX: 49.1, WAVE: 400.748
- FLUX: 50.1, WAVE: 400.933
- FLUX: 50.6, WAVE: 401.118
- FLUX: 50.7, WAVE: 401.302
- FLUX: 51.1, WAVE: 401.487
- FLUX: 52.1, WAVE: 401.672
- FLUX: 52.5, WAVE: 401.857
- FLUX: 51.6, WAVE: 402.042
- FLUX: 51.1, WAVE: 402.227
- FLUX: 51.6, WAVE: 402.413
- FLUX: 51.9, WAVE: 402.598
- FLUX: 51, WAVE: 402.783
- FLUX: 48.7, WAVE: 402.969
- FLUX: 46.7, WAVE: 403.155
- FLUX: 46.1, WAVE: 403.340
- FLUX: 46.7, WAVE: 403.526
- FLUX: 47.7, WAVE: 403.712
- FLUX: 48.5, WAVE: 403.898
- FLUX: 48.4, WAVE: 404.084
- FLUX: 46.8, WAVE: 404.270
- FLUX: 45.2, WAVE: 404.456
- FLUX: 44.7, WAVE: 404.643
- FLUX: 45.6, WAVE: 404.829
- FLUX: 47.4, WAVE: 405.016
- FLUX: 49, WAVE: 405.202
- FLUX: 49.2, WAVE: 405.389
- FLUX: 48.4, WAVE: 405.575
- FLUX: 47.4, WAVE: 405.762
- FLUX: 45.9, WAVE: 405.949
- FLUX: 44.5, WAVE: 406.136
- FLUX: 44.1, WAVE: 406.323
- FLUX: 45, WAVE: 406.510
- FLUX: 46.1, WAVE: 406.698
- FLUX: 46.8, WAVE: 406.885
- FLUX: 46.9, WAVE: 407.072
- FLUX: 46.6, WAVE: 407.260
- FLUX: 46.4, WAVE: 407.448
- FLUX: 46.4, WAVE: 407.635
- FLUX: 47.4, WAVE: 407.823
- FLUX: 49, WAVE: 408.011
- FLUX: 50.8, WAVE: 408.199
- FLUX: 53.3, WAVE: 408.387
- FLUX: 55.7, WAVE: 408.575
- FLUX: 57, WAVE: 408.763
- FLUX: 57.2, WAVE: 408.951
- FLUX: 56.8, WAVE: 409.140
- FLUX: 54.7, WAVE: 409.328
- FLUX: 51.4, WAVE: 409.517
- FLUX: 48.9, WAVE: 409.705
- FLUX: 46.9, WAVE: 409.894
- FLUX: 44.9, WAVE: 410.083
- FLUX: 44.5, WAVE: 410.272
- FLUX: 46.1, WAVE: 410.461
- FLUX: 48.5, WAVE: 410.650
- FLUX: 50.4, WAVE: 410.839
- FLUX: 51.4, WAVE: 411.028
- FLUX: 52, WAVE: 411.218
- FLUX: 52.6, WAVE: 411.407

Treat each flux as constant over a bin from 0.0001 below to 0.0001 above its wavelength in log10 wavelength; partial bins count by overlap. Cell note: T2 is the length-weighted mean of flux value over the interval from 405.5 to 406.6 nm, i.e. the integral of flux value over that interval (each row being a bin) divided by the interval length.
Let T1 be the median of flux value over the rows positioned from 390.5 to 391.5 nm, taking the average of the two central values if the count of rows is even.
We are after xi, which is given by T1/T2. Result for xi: 0.8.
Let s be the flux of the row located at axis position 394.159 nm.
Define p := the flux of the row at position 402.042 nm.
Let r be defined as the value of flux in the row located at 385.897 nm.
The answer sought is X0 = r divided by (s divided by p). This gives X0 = 47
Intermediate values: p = 51.6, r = 21.5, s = 23.8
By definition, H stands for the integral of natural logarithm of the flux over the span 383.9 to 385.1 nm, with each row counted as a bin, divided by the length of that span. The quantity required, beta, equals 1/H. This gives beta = 0.326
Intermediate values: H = 3.1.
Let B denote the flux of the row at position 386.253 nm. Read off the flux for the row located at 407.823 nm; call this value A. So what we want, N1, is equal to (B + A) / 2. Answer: 35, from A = 47.4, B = 23.3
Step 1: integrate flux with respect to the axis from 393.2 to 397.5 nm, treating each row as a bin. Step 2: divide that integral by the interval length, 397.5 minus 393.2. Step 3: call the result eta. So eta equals 24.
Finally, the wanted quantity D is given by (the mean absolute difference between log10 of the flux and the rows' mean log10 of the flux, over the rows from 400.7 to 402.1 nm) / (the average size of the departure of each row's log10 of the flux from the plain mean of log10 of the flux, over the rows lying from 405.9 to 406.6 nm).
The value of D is 1.3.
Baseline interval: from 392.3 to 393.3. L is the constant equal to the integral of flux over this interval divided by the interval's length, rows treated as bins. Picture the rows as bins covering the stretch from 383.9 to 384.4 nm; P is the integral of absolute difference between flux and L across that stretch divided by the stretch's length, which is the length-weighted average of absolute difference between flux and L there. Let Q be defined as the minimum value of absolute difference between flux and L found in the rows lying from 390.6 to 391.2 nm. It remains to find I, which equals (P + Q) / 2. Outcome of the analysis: 9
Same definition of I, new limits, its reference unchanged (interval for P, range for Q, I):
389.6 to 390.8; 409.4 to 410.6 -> 20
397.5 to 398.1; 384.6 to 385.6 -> 10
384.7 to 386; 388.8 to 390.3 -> 6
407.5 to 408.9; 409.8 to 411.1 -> 29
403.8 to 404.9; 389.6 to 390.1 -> 20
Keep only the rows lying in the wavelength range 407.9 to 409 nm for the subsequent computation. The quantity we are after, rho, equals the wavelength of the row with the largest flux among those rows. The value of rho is 408.951 nm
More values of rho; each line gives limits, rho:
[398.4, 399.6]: 399.275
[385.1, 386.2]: 385.187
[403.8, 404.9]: 403.898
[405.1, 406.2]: 405.389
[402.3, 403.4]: 402.598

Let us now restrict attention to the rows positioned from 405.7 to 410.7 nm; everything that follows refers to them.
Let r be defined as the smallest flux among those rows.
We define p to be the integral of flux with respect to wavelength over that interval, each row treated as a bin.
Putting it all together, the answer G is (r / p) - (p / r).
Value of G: -5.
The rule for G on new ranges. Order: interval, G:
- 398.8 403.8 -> -5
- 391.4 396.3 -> -10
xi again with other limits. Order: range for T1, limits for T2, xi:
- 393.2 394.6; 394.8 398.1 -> 0.7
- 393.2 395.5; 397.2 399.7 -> 0.7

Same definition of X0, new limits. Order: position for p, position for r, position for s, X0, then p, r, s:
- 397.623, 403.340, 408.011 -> 31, 33.3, 46.1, 49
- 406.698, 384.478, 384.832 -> 43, 46.1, 22.5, 23.9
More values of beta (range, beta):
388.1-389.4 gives 0.303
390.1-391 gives 0.283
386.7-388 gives 0.308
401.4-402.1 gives 0.253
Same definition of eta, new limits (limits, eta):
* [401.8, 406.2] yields 48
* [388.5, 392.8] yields 31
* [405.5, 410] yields 49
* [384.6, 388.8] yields 24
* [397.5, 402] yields 46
